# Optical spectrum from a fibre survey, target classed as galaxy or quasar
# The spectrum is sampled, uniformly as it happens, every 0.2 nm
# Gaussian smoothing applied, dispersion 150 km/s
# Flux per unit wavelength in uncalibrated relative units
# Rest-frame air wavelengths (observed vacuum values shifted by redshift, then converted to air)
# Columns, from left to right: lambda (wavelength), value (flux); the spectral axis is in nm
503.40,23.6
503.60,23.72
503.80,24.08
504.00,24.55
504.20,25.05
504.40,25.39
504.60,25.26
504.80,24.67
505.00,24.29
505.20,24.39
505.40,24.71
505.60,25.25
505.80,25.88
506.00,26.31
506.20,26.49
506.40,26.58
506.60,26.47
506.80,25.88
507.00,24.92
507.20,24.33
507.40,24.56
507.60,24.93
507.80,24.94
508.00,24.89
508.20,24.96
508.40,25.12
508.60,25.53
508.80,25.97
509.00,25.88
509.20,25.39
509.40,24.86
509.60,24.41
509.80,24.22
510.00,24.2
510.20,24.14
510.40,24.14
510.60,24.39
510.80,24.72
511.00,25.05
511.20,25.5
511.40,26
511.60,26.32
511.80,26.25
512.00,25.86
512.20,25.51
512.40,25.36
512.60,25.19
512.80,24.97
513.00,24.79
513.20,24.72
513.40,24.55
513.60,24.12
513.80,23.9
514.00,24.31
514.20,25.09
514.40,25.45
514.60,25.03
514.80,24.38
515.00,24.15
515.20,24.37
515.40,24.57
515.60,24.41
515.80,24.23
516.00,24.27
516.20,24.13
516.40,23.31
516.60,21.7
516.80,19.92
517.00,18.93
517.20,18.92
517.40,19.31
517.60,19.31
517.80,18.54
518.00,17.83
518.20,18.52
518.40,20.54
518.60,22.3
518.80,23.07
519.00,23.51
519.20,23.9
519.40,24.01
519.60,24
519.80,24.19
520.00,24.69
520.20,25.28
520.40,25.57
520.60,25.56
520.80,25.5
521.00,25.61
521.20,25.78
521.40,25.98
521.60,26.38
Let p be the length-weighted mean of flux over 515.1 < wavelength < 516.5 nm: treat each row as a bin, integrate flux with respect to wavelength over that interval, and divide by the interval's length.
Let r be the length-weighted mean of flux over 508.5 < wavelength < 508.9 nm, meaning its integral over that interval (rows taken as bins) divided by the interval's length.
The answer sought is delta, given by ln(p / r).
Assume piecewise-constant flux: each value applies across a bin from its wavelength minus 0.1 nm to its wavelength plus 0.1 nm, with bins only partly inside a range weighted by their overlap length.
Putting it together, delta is -0.06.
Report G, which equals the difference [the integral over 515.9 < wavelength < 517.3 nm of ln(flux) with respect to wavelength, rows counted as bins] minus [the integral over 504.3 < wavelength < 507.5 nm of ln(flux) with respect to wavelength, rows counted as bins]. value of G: -6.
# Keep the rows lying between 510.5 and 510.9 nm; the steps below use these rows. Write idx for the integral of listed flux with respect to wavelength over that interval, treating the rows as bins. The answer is 9.8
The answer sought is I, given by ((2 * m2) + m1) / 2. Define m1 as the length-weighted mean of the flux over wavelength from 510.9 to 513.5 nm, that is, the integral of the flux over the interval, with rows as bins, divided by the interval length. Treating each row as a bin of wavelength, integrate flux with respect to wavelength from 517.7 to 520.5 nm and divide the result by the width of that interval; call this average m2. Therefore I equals 35.3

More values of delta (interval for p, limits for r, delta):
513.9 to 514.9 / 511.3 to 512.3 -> -0.04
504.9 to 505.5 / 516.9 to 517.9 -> 0.25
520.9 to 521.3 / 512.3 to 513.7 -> 0.03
